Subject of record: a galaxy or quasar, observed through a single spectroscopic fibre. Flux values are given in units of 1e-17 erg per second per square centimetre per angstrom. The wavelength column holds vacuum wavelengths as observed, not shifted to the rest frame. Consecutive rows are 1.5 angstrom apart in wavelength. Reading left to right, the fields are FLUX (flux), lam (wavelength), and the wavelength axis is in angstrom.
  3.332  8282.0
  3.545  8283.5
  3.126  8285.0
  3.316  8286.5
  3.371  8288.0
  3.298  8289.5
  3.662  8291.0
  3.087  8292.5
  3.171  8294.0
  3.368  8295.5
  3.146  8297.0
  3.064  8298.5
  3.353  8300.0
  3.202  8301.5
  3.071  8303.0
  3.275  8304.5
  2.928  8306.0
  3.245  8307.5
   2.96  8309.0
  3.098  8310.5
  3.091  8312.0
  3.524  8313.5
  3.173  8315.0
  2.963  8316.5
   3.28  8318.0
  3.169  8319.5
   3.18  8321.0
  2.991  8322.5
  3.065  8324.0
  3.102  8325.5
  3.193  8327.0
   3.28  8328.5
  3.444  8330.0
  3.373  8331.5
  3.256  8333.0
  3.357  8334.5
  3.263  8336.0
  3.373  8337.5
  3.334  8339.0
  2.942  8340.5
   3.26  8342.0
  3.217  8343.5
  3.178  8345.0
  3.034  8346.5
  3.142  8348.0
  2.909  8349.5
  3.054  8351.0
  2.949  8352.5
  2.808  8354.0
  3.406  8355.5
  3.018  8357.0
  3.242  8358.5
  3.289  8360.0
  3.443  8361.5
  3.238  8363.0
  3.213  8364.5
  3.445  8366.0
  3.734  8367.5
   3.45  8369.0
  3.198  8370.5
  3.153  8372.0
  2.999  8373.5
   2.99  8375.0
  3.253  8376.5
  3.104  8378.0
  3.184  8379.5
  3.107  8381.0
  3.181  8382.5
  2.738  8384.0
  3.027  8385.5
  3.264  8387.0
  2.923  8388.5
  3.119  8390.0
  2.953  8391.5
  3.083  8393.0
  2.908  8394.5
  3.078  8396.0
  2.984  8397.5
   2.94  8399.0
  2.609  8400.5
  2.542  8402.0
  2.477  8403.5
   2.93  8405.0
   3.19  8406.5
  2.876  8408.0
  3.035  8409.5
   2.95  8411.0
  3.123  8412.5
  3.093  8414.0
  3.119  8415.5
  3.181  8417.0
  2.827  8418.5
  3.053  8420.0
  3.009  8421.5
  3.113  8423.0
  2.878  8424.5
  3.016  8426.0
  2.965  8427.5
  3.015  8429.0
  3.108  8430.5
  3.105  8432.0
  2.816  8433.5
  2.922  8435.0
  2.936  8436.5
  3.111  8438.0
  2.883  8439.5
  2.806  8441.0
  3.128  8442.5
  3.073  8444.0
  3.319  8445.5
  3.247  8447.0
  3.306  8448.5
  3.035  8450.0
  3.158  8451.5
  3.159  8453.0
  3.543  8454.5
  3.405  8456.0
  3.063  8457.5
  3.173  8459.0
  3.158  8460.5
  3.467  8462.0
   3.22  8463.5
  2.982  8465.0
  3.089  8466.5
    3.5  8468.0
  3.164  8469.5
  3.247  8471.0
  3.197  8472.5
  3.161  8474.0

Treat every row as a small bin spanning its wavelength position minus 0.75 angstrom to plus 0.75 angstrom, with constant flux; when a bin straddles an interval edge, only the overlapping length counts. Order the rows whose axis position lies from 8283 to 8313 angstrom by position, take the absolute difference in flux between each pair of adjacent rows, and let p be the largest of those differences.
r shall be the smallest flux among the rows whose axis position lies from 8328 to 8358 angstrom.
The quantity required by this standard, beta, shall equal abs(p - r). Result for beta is 2.23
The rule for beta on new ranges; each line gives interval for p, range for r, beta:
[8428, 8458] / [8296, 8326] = 2.54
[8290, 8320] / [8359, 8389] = 2.16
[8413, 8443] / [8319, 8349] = 2.59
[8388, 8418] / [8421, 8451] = 2.35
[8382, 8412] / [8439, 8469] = 2.35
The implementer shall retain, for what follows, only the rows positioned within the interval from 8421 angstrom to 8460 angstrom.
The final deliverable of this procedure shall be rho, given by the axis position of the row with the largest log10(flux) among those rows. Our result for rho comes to 8454.5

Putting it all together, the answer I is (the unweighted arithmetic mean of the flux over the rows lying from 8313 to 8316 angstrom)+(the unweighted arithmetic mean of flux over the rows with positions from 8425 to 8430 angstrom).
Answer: 6.35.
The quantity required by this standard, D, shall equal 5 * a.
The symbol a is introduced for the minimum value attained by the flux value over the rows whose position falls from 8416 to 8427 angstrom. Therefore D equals 14.1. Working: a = 2.827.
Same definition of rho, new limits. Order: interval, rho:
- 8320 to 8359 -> 8330.0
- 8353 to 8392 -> 8367.5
